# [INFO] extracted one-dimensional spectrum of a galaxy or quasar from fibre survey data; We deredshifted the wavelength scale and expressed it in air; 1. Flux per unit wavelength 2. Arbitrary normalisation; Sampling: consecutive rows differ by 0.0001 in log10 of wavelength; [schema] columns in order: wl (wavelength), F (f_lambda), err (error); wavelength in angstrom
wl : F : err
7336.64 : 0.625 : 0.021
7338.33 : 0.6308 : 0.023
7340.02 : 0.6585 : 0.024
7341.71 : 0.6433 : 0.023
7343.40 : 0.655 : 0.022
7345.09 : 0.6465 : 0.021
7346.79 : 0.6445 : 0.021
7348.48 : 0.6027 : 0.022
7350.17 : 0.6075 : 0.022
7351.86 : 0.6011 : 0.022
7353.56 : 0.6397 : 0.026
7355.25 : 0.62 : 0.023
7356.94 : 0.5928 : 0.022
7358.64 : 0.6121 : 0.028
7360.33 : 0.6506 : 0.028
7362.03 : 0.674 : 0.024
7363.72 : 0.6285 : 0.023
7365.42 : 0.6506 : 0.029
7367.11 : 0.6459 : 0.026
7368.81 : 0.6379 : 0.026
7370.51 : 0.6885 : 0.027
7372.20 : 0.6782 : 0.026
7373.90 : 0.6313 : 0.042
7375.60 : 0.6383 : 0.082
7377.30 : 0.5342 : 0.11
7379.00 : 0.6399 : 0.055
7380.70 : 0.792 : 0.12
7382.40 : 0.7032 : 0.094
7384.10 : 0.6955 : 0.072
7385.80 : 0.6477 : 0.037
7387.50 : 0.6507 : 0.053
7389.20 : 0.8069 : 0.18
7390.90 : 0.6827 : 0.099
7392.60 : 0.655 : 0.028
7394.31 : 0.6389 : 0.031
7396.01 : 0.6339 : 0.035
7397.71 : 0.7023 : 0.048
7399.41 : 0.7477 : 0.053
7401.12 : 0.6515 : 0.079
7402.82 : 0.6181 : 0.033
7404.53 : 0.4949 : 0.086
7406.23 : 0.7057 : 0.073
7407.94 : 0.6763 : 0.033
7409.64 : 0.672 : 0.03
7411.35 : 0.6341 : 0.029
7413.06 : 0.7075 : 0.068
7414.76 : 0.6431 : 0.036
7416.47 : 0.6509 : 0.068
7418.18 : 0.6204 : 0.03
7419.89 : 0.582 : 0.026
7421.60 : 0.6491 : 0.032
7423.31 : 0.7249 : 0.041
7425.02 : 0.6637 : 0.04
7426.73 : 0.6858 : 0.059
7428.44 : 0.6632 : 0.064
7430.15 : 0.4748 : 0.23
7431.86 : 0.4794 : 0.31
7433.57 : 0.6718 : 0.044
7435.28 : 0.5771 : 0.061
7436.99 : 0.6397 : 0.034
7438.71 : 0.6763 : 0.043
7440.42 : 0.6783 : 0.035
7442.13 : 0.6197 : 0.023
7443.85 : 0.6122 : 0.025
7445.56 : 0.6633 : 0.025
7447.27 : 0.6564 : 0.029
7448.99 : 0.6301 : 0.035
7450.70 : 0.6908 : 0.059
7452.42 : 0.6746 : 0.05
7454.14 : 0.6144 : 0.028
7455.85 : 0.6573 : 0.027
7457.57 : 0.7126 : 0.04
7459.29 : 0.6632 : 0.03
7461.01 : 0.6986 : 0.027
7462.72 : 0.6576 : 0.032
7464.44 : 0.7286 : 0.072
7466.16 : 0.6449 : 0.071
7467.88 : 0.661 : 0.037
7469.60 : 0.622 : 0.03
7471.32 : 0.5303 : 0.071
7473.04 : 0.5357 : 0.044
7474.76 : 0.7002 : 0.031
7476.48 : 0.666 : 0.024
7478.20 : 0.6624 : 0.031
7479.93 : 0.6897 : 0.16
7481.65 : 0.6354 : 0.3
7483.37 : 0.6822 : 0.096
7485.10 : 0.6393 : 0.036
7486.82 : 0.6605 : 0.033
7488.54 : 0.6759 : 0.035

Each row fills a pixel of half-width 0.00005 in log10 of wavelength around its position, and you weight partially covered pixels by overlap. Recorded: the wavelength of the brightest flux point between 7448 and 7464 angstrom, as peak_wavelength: 7457.57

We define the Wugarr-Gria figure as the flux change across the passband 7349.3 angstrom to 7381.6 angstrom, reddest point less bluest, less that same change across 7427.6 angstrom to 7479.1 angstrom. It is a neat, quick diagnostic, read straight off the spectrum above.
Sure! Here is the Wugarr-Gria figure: 0.19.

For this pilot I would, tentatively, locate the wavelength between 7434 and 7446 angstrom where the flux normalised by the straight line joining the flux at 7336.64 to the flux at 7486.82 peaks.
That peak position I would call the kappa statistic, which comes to 7440.42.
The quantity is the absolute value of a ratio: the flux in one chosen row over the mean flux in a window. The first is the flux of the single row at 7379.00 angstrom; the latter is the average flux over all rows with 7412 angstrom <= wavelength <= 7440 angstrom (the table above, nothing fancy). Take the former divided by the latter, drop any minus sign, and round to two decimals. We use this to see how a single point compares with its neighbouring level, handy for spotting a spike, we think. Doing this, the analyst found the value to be 1.01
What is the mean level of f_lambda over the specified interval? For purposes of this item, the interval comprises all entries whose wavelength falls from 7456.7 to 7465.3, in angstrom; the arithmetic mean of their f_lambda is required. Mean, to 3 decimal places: 0.692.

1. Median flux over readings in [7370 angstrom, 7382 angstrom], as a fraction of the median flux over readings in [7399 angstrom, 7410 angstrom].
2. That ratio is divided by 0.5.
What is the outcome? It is 1.90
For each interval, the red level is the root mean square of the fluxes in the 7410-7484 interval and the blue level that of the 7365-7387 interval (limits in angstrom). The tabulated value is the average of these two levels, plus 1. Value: 1.65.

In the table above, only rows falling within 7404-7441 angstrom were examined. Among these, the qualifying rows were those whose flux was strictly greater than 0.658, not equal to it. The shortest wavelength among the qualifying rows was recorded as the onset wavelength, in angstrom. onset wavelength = 7406.23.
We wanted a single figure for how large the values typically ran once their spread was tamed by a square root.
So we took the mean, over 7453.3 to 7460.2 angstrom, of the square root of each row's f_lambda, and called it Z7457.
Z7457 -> 0.813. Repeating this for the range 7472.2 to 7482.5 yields 0.804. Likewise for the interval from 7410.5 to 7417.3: 0.812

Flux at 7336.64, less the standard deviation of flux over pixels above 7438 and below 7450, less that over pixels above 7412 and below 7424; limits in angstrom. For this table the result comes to 0.55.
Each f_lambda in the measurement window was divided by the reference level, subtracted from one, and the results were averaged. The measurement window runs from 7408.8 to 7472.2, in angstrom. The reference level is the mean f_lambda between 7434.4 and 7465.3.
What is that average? 0.022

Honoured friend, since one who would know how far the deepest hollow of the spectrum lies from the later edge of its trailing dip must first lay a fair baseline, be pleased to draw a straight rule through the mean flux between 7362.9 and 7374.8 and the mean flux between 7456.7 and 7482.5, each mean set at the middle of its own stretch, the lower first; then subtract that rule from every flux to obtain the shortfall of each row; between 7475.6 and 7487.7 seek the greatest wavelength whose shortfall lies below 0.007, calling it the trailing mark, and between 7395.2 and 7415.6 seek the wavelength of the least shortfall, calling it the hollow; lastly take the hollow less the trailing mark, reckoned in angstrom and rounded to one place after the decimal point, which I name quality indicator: -82.3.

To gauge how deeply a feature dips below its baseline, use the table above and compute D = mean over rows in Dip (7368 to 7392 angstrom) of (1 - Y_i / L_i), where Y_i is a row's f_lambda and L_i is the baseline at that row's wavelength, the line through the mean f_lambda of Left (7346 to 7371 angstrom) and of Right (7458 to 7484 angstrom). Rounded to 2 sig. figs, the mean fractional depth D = -0.058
